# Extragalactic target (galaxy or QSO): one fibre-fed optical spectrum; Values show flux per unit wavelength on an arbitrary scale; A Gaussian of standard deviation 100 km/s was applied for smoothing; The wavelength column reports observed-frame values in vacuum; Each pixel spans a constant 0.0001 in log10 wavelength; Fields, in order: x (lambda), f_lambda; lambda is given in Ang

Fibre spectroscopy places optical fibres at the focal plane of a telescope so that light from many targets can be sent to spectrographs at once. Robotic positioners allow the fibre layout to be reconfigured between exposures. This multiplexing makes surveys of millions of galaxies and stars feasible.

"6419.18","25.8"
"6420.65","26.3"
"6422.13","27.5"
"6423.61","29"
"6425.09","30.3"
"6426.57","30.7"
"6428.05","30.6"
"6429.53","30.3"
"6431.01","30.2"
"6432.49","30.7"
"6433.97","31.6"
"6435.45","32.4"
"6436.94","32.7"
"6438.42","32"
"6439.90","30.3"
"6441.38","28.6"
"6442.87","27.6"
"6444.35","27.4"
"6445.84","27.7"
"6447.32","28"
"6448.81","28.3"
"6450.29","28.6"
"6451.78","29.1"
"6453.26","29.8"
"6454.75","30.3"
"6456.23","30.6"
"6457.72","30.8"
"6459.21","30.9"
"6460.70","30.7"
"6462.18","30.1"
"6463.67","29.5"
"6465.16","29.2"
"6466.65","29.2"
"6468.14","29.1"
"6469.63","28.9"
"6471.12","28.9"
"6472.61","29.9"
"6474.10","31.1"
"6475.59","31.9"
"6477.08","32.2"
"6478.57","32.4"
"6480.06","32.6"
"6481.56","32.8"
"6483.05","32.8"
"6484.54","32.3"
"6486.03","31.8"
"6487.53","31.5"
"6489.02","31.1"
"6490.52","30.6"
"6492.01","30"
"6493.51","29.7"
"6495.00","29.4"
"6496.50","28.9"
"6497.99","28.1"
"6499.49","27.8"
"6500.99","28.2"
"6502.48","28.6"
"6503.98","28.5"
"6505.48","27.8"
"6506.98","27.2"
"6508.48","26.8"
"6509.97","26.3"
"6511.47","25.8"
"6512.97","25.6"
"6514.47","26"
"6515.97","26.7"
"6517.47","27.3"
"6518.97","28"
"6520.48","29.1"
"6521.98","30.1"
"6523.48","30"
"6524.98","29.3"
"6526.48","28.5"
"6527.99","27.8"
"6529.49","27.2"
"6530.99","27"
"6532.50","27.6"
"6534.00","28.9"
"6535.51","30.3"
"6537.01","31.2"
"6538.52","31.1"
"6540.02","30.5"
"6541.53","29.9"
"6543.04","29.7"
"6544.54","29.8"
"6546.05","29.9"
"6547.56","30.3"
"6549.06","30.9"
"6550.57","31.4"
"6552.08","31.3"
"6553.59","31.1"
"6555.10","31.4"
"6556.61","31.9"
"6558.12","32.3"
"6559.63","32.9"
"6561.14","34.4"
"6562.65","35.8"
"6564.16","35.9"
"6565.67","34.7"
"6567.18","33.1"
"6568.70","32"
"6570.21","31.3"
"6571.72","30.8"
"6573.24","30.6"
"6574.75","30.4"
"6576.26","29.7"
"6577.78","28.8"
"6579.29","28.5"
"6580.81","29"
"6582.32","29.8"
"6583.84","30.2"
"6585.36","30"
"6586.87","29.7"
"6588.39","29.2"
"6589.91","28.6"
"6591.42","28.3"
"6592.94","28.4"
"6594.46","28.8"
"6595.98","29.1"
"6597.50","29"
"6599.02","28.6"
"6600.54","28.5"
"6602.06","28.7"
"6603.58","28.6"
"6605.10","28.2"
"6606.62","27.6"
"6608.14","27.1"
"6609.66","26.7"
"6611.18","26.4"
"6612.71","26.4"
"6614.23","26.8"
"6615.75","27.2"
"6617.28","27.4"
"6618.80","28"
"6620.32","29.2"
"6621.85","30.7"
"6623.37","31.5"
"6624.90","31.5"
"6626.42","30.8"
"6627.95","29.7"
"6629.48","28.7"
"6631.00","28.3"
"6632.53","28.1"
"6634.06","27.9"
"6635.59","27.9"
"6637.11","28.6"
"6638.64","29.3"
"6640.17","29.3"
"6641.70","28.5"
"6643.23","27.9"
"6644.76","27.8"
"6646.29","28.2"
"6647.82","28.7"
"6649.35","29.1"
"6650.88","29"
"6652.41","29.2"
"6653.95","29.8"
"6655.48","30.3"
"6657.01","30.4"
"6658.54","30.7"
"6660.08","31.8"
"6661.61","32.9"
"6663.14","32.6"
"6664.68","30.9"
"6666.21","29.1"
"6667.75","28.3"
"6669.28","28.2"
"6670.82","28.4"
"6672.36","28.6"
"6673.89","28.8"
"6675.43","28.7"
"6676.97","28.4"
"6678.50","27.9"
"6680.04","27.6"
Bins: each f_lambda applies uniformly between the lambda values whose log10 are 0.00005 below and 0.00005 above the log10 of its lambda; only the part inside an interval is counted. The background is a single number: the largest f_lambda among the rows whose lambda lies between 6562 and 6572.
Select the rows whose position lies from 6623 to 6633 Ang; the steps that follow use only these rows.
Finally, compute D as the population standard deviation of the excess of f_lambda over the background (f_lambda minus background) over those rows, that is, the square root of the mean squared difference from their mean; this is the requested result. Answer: 1.4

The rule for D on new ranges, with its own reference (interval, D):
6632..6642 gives 0.6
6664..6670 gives 1.1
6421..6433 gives 1.0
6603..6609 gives 0.6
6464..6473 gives 0.3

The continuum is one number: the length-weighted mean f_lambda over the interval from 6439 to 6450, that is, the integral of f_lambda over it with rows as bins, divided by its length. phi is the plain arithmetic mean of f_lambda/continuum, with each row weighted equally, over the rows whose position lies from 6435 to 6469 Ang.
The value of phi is 1.05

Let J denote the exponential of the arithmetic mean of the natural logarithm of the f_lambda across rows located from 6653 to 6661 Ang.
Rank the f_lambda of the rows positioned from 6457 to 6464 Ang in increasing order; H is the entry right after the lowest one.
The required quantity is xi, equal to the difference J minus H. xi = 0.5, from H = 30.1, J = 30.6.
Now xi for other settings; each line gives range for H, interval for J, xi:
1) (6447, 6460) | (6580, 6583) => 1.1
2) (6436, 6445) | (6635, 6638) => 0.6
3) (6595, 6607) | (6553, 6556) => 3.0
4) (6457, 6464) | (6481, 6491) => 1.7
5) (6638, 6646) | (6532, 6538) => 1.6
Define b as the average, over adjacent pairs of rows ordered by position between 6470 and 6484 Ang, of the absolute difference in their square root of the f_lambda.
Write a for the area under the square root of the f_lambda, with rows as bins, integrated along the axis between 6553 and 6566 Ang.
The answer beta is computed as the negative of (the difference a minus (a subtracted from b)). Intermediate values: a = 75.1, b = 0.044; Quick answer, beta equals -150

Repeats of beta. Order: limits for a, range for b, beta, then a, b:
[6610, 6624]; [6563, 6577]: -148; 74.2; 0.068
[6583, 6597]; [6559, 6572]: -151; 75.5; 0.087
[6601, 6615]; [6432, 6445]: -147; 73.3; 0.083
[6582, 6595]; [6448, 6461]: -140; 70.2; 0.032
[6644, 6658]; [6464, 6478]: -151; 75.7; 0.041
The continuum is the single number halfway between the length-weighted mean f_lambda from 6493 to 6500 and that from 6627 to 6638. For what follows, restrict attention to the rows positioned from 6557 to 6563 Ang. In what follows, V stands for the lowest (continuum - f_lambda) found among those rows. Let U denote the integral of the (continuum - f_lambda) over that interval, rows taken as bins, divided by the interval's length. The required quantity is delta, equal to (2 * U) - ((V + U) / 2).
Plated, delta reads -3.9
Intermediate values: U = -5.0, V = -7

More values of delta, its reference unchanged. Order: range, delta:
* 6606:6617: 2.1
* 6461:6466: -0.8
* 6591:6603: 0.2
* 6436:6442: -1.5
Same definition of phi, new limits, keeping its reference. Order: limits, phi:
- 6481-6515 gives 1.02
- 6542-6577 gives 1.12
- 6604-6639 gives 1.00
